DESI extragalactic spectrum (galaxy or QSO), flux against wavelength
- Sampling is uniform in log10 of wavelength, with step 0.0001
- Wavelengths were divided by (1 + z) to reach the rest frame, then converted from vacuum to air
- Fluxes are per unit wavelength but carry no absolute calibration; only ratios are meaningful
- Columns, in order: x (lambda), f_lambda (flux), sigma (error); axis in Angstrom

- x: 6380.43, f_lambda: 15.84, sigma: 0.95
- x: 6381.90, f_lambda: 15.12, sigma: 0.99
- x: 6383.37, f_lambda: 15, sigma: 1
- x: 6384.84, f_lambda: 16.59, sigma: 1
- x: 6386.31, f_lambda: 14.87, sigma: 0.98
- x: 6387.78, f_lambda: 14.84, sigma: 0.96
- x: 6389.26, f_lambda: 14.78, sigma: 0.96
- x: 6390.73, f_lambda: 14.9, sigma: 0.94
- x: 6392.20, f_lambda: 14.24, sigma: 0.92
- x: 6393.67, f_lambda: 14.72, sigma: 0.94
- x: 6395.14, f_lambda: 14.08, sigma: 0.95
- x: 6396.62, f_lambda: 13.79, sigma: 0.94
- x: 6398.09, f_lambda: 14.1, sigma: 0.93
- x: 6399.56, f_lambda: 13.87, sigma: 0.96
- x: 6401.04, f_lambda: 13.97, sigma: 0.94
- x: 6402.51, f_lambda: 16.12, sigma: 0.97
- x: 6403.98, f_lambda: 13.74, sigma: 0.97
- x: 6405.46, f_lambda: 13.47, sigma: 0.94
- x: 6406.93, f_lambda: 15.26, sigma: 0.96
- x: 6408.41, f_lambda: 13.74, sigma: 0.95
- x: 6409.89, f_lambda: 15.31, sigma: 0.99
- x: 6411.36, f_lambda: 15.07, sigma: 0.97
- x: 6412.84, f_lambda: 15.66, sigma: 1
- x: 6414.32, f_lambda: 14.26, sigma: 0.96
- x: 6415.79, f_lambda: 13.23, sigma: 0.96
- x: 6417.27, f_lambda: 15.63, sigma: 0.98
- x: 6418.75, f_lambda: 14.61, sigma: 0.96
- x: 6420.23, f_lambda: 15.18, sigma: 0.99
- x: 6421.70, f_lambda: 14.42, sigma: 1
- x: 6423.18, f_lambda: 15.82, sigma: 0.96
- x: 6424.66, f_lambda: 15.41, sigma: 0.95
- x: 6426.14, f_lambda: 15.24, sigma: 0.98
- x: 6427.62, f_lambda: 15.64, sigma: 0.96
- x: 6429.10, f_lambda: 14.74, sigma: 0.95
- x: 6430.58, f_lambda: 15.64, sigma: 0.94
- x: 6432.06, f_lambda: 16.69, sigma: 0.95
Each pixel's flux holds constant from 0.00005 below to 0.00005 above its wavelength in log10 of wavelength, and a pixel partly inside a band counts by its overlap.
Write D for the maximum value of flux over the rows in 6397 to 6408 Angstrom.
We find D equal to 16.12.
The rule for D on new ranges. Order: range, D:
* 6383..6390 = 16.59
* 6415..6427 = 15.82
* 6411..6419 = 15.66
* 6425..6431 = 15.64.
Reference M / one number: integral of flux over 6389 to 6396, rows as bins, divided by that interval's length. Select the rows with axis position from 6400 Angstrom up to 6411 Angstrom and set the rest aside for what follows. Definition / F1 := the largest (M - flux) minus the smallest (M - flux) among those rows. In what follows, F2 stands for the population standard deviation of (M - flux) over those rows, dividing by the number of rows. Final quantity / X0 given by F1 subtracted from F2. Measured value -1.70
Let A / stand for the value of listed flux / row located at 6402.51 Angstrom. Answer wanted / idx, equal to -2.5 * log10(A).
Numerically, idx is -3.02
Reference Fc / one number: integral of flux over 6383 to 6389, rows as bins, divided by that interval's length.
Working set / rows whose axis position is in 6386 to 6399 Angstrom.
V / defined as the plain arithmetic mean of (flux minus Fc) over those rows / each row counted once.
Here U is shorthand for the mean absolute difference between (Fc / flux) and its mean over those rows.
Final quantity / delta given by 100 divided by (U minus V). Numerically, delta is 121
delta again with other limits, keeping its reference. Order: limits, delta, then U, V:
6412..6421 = 175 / 0.052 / -0.5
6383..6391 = 679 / 0.029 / -0.1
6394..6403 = 100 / 0.041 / -1.0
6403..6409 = 79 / 0.044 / -1.2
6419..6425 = 992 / 0.027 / -0.1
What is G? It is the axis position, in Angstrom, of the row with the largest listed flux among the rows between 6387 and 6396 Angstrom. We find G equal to 6390.73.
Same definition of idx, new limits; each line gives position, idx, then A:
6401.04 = -2.86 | 13.97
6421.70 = -2.90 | 14.42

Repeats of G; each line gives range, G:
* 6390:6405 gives 6402.51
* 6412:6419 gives 6412.84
